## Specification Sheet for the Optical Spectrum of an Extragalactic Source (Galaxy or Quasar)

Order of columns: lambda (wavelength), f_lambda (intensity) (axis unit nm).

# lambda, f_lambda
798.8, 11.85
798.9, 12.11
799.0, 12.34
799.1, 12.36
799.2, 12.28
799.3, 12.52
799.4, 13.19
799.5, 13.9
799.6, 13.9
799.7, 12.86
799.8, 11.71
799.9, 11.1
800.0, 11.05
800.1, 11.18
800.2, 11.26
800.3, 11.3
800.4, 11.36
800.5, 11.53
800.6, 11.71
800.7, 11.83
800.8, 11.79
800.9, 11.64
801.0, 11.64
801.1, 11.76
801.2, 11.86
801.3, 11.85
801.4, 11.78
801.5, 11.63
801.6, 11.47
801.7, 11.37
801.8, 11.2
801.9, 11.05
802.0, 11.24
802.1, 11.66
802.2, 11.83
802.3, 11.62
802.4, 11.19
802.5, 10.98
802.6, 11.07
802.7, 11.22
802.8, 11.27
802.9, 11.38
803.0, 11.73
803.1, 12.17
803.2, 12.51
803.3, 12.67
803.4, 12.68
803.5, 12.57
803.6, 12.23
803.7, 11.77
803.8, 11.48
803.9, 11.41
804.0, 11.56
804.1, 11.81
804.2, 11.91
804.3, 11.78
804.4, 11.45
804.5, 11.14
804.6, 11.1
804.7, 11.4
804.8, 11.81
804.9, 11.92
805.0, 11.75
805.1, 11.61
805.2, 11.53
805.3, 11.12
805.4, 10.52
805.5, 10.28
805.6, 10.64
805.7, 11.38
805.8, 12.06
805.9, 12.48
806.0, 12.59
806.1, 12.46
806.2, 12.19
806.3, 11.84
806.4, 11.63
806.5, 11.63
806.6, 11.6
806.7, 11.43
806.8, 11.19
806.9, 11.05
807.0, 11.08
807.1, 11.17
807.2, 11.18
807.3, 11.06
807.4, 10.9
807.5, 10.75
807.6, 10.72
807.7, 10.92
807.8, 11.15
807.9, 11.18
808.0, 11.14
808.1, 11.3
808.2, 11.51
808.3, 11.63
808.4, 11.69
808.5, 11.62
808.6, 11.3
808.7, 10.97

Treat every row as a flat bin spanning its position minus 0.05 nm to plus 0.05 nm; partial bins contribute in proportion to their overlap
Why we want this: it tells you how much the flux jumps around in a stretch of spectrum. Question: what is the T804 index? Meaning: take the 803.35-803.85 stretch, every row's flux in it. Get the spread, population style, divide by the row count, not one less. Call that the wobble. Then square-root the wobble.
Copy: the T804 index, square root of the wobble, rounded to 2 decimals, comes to 0.68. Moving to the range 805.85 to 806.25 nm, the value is 0.38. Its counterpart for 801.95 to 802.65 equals 0.55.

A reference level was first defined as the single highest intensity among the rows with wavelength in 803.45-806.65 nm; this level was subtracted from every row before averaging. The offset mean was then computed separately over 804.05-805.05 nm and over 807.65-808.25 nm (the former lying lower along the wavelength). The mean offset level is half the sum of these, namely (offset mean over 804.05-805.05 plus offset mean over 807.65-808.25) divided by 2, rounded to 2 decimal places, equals -1.19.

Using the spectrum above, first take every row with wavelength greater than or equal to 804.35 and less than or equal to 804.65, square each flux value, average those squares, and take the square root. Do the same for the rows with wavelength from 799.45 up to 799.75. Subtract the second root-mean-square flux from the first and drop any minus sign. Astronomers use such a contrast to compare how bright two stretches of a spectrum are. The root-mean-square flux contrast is 2.3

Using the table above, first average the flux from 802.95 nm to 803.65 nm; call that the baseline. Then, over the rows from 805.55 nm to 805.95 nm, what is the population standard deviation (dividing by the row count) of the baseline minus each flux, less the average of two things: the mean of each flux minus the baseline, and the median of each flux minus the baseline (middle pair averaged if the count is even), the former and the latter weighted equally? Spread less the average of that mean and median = 1.4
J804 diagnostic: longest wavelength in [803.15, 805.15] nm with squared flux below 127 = 804.6 nm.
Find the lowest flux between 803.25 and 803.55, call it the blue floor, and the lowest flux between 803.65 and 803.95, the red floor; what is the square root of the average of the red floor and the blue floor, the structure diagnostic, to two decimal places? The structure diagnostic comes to 3.46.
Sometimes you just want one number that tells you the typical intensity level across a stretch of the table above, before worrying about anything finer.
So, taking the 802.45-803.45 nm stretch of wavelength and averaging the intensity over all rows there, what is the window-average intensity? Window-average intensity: 11.77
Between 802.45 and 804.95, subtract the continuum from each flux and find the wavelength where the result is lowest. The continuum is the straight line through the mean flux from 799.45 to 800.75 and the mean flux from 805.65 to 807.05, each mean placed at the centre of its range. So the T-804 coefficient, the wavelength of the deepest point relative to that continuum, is 802.5 nm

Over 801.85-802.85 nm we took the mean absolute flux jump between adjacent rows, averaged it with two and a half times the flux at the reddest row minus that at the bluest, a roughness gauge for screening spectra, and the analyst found 0.4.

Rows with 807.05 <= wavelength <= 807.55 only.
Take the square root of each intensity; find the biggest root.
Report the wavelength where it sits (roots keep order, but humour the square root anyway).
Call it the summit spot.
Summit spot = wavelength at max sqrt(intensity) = 807.2 nm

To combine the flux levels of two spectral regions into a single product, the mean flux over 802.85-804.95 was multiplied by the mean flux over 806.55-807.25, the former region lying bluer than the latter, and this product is 133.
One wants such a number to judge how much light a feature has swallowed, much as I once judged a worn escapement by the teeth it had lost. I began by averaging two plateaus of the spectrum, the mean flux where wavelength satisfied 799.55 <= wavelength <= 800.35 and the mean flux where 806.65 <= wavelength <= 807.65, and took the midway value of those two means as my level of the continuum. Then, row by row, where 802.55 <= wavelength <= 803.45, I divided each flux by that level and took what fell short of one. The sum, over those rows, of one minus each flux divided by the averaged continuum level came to -0.34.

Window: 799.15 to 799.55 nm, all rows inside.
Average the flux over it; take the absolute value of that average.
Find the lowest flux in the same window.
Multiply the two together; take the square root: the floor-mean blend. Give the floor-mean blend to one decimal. 12.6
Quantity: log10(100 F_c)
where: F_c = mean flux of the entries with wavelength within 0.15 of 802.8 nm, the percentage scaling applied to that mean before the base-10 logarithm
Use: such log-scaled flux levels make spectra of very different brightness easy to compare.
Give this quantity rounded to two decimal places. 3.05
